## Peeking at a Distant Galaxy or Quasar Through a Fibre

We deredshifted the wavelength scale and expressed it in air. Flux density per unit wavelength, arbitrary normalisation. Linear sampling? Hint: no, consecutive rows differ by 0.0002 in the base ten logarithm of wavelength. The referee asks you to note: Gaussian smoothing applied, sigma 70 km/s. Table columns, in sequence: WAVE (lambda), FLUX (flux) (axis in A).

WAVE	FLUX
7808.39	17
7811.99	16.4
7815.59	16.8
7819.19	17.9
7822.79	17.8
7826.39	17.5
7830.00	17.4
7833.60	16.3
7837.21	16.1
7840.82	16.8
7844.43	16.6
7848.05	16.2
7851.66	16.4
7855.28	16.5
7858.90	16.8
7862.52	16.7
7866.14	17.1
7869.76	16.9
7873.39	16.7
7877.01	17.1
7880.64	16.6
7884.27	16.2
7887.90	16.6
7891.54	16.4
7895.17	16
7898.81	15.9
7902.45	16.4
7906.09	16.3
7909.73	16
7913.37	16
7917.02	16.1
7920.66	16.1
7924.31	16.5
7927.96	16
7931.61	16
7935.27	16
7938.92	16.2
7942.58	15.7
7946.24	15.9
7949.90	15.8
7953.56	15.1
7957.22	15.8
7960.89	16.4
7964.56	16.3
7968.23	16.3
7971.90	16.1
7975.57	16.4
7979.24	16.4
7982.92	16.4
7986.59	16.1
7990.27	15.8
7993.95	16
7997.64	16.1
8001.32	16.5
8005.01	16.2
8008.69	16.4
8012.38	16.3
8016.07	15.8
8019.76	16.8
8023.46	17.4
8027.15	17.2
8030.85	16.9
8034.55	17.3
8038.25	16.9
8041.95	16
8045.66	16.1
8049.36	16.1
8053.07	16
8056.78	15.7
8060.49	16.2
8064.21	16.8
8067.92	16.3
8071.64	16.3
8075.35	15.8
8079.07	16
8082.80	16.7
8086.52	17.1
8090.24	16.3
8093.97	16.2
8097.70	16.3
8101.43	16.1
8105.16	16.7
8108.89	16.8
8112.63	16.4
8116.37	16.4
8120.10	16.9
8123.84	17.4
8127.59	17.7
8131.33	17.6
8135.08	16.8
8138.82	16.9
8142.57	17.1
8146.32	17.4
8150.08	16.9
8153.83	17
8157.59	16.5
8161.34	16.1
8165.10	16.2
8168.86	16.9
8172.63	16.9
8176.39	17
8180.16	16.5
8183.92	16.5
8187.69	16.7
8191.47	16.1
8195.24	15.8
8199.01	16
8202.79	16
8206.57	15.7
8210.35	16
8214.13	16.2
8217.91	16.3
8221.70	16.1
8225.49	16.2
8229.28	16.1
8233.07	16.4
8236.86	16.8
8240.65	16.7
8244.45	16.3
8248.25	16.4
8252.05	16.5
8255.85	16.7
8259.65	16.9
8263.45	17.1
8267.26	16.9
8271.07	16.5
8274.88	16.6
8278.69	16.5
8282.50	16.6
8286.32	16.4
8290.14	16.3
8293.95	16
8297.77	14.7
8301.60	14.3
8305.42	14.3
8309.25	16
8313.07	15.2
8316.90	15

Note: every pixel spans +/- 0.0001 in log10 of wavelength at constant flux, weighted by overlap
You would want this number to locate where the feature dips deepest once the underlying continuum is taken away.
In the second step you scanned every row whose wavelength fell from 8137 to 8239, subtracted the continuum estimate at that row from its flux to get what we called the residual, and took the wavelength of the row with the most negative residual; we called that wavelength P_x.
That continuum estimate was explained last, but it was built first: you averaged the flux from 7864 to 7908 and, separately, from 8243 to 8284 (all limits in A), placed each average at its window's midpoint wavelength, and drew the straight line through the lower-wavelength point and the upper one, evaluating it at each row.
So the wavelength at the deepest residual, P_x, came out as 8206.57 A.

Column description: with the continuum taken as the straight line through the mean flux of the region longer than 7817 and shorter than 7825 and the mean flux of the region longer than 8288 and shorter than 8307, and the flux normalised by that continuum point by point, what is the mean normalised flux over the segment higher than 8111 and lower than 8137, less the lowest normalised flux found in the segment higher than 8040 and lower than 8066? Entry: 0.11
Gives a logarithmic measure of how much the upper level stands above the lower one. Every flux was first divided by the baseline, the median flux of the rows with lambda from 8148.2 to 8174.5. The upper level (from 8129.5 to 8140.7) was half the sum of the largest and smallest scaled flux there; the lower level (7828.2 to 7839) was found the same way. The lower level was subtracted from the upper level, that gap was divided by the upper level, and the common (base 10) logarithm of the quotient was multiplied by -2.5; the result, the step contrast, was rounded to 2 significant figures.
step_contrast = 4.0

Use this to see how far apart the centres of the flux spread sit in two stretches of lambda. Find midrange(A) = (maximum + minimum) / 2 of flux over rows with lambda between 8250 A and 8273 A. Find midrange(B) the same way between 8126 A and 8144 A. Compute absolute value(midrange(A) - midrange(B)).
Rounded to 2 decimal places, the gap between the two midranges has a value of 0.45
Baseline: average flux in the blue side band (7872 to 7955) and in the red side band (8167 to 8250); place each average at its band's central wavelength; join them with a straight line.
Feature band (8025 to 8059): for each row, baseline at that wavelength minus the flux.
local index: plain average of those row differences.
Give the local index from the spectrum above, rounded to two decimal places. -0.23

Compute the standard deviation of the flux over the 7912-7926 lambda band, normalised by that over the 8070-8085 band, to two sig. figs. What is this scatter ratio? 0.57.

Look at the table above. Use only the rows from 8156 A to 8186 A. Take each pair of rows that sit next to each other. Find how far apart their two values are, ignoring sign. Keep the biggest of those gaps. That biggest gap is 0.70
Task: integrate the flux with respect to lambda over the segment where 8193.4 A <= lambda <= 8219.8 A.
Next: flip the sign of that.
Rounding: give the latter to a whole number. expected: -423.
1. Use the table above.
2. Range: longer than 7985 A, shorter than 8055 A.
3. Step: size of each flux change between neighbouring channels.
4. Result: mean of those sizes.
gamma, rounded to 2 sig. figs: 0.34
